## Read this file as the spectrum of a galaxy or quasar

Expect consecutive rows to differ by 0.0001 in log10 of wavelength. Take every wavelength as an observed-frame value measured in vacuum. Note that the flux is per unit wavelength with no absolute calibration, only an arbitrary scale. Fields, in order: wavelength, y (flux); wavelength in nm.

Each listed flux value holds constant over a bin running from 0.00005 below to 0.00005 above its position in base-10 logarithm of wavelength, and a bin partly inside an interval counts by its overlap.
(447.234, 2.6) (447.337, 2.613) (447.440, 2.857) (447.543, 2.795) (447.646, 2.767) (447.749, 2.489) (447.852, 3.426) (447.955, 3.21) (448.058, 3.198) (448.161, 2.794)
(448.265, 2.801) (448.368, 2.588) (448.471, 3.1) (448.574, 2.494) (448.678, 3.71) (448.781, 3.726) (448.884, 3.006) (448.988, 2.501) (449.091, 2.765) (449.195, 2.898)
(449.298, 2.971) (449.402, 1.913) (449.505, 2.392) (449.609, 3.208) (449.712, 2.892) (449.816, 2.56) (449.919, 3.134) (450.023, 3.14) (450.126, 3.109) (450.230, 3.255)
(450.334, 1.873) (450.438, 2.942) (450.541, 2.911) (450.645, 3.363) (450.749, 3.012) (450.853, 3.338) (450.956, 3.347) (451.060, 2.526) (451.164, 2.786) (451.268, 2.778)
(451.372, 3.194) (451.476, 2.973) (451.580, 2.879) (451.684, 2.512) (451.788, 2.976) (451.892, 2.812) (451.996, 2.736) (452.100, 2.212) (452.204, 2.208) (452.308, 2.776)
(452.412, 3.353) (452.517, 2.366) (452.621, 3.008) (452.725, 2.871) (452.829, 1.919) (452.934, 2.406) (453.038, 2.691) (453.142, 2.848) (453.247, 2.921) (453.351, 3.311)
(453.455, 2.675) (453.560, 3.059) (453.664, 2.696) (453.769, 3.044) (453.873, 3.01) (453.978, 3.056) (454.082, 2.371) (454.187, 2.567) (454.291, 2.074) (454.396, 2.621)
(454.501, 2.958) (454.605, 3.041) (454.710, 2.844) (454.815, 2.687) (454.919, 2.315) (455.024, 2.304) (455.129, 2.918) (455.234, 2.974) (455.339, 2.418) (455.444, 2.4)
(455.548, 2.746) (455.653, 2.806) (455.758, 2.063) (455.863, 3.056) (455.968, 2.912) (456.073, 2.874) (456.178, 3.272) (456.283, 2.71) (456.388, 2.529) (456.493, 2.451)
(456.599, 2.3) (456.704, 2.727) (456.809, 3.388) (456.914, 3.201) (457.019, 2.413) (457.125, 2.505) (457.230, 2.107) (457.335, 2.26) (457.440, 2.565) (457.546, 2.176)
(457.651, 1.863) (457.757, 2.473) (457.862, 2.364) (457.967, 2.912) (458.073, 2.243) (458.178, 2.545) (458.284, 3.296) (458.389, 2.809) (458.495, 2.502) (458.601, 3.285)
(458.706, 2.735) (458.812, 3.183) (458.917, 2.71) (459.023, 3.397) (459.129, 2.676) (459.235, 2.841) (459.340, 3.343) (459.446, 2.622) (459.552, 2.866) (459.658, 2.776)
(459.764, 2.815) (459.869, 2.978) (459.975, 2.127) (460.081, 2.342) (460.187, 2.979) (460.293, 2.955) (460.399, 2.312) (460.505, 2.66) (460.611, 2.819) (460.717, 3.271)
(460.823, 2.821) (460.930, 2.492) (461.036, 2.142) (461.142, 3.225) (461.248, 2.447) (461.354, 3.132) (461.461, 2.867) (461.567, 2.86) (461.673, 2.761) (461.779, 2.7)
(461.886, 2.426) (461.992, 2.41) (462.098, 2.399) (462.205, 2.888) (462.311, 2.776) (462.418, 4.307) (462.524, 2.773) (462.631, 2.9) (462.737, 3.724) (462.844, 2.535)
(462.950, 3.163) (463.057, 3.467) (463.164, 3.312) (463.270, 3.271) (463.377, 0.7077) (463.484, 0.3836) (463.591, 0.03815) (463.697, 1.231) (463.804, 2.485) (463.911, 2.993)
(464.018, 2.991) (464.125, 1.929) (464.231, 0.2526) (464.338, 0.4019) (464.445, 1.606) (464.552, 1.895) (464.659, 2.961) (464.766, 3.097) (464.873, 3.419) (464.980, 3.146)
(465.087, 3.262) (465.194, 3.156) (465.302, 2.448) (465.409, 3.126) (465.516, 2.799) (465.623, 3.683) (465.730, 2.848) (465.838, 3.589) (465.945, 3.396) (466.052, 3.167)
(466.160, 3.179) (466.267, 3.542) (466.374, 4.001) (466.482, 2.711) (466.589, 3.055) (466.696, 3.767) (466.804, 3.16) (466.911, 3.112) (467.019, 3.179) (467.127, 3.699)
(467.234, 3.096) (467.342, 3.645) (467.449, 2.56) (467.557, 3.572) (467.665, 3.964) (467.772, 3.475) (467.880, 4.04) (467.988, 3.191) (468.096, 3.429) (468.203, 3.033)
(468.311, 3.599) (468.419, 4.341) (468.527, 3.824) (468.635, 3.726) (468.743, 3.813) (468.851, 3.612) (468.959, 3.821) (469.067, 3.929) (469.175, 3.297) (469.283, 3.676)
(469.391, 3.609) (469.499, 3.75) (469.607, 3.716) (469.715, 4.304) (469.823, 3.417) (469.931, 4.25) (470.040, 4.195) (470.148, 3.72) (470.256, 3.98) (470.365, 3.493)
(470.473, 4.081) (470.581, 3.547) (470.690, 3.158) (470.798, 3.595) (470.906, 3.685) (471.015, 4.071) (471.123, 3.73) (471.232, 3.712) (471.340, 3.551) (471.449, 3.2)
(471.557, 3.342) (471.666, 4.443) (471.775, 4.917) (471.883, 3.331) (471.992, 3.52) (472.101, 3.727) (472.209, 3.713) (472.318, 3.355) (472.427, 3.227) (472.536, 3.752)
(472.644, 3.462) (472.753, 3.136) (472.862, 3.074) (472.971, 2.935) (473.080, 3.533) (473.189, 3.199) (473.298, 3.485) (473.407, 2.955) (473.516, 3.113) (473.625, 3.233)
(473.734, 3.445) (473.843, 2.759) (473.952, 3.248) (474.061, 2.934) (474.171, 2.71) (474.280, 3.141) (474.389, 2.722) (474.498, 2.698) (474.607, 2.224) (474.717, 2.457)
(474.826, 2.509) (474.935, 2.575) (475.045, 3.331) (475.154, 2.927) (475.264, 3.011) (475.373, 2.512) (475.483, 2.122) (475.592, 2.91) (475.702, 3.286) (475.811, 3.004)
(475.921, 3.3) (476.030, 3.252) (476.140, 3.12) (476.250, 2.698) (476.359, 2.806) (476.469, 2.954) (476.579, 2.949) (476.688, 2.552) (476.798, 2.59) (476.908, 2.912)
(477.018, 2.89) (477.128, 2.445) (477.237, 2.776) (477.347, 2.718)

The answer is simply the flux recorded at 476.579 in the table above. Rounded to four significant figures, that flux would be 2.949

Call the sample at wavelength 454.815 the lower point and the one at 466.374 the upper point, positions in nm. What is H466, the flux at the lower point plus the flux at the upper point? 6.69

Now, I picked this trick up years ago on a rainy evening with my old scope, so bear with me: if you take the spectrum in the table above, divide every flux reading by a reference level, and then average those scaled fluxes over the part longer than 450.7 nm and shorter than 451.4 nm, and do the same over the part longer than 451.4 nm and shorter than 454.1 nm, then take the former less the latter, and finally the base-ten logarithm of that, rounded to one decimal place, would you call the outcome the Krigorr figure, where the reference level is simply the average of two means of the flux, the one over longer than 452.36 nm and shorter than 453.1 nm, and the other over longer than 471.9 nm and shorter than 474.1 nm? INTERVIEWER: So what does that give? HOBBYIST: -1.1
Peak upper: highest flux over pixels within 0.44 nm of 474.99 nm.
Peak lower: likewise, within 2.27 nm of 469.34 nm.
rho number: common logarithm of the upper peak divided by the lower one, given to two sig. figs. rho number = -0.12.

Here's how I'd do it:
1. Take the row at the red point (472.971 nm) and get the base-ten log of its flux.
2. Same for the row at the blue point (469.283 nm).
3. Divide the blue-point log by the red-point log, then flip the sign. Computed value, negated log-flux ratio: -1.21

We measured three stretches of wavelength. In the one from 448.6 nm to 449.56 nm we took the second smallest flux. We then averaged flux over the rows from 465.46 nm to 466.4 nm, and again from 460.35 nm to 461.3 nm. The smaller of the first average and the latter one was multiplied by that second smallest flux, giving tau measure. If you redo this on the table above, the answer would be 6.4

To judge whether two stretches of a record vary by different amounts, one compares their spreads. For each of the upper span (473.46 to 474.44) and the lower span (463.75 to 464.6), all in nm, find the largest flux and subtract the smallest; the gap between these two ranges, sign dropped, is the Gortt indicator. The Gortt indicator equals 2.0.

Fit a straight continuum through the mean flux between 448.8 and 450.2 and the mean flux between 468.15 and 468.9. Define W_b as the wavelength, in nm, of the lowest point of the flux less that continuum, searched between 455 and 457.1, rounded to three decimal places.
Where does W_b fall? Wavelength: 455.758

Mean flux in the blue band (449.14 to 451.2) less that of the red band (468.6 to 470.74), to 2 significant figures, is -0.88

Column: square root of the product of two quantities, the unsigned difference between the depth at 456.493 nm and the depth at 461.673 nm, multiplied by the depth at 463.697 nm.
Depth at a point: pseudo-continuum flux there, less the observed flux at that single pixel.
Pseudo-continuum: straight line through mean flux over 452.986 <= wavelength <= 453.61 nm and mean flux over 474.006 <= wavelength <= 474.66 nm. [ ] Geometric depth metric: 0.8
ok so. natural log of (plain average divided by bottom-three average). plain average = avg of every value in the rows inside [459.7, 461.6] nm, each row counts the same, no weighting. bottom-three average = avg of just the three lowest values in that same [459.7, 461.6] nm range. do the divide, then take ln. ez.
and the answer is 0.22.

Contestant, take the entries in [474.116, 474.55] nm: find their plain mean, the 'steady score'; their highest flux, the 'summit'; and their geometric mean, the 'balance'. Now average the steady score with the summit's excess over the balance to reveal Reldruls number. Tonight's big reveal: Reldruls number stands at 1.57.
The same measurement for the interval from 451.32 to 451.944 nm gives 1.60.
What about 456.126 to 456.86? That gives 1.71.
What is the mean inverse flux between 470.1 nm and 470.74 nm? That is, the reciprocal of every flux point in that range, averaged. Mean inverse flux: 0.27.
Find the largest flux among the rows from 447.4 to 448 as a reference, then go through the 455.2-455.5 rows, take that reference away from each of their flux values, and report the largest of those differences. -0.5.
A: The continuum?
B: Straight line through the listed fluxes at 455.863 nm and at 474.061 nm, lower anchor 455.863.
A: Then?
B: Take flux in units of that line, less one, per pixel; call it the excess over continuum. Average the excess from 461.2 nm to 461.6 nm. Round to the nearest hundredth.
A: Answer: -0.06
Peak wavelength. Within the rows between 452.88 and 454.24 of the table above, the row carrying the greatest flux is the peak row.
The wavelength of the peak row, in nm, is 453.351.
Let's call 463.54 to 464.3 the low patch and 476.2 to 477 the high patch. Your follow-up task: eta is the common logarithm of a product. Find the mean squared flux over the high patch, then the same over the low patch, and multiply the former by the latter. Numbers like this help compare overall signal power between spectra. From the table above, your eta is 1.51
